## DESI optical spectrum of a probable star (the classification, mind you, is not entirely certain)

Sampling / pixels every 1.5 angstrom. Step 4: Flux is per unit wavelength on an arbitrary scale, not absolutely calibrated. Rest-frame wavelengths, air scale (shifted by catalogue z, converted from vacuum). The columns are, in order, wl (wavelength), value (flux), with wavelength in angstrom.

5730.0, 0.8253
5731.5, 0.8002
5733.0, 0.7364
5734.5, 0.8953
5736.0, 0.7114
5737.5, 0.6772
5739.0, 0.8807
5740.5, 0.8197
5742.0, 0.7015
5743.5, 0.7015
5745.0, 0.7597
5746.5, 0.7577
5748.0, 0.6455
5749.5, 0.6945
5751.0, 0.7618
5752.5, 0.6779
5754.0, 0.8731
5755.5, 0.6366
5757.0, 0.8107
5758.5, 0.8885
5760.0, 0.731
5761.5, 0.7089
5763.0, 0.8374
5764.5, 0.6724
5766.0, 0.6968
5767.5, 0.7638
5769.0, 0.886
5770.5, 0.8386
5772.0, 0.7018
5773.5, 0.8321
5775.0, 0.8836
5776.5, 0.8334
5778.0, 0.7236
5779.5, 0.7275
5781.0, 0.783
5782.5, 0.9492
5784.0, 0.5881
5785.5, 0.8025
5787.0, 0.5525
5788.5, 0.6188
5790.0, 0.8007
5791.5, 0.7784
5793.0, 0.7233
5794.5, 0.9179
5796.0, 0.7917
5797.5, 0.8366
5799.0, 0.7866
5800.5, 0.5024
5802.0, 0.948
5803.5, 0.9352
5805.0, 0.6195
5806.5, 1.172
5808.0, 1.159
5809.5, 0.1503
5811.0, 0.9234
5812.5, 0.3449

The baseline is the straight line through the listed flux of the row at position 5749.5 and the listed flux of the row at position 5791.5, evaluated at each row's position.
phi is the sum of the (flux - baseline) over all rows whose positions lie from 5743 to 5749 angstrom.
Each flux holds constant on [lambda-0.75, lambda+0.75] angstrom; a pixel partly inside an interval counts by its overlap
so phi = 0.12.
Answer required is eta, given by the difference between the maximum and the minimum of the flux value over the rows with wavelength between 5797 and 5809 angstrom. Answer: 0.67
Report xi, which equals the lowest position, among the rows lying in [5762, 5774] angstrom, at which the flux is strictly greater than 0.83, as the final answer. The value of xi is 5763.0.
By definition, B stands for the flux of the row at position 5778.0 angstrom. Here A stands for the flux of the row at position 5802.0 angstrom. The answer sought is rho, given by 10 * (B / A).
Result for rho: 7.6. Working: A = 0.948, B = 0.7236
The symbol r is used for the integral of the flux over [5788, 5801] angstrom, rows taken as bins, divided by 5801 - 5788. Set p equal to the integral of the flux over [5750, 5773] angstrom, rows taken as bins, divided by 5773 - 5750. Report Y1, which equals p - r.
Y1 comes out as 0.008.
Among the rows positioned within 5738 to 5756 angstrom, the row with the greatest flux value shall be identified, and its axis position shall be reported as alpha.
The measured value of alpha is 5739.0 angstrom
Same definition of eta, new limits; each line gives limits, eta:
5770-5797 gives 0.40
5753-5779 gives 0.25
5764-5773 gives 0.21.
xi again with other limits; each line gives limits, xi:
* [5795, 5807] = 5797.5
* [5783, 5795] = 5794.5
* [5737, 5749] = 5739.0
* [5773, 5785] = 5773.5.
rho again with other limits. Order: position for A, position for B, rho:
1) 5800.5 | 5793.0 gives 14.4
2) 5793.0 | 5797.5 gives 11.6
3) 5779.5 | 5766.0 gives 9.6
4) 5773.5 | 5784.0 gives 7.1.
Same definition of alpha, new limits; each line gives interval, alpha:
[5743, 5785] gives 5782.5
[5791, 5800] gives 5794.5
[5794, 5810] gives 5806.5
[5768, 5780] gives 5769.0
